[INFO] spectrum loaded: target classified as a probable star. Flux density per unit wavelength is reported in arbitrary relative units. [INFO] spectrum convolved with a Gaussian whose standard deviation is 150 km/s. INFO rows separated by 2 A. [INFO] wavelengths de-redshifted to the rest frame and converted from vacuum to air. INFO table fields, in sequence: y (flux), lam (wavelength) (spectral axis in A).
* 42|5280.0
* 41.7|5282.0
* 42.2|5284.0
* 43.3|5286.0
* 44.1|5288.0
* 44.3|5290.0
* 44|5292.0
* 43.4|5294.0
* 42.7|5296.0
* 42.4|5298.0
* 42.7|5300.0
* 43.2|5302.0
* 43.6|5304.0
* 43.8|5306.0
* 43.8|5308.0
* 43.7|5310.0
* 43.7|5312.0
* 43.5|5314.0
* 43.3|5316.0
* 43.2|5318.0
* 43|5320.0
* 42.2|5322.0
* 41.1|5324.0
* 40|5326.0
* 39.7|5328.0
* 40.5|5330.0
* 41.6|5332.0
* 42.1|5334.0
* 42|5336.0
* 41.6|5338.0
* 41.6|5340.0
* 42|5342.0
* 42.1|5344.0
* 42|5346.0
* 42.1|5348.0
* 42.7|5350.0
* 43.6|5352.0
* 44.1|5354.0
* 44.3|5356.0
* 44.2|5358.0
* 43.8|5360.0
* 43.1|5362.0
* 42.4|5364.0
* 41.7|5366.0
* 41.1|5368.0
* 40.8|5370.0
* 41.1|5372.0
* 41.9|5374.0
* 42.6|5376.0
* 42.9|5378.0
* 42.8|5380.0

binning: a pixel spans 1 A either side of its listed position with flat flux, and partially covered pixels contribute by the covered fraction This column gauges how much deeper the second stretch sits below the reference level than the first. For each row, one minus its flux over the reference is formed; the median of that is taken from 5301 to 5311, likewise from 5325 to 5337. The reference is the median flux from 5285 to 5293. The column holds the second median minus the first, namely 0.06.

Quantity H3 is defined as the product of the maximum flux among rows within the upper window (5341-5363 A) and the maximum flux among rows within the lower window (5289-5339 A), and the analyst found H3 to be 1962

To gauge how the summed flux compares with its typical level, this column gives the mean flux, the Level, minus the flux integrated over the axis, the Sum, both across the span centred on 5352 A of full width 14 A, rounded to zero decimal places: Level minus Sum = -563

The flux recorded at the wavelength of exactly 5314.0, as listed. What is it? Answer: 43.5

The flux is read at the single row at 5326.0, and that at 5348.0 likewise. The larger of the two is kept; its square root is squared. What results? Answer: 42.1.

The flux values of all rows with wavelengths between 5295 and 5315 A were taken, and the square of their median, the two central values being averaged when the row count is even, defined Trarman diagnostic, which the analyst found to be 1897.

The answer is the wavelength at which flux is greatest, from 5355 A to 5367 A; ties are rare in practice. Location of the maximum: 5356.0 A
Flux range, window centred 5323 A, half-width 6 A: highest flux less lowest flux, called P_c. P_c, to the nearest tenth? 3.5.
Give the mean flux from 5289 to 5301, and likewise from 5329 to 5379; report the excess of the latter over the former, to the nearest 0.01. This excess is -0.93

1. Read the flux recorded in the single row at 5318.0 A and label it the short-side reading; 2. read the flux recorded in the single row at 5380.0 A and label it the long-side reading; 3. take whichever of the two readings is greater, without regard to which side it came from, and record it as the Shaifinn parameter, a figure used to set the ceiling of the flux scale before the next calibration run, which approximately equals 43.2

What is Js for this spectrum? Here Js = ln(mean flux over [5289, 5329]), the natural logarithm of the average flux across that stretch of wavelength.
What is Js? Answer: 3.76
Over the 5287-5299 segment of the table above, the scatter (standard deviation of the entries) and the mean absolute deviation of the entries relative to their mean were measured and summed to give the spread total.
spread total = 1.4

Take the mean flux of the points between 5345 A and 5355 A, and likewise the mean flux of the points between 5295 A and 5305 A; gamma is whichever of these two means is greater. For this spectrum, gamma 42.9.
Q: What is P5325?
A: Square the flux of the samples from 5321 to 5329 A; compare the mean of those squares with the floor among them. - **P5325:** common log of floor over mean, -0.023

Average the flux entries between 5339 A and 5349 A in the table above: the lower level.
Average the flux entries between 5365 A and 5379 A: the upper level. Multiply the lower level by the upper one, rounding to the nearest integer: 1751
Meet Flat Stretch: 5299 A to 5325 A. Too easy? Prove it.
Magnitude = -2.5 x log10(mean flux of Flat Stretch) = -4.09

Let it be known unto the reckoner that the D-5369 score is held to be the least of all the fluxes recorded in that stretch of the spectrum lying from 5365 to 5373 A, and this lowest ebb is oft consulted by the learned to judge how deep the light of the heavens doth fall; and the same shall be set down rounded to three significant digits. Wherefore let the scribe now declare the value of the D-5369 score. 40.8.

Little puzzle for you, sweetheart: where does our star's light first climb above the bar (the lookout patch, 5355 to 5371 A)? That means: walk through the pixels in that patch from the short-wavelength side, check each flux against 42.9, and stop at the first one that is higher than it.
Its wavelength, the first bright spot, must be 5356.0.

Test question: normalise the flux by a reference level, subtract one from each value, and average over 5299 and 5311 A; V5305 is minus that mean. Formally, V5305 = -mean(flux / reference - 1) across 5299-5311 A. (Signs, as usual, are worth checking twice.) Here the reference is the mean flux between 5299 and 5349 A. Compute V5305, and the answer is -0.027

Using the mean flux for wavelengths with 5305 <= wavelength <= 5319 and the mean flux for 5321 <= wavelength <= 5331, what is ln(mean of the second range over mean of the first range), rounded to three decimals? -0.068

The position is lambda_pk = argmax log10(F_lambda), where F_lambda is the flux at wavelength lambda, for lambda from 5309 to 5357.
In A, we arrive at 5356.0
